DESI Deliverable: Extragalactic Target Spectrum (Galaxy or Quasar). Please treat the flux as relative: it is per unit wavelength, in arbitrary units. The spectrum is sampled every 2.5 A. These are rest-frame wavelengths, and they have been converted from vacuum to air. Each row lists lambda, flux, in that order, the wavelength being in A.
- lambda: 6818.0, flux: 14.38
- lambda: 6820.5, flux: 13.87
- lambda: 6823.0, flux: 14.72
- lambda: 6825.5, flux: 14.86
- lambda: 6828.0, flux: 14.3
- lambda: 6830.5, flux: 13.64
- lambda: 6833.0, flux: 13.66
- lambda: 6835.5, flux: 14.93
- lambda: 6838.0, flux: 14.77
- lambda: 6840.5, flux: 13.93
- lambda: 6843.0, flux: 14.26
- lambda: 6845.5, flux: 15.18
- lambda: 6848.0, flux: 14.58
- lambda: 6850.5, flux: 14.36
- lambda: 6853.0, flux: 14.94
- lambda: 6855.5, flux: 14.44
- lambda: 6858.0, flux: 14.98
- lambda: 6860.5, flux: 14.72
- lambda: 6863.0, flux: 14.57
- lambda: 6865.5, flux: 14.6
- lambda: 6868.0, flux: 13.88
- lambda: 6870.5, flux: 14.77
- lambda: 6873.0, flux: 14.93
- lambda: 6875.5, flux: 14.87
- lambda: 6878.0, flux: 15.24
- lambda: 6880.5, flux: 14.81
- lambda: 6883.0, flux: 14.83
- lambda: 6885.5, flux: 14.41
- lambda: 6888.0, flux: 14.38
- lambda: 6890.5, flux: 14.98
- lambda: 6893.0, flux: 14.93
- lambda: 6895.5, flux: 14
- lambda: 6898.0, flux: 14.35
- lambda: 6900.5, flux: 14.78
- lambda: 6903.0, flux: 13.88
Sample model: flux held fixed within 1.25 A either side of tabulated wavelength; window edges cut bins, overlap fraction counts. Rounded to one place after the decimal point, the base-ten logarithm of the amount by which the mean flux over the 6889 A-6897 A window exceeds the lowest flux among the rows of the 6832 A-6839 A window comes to 0.0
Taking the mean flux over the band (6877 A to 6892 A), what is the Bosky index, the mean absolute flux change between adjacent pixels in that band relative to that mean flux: 0.020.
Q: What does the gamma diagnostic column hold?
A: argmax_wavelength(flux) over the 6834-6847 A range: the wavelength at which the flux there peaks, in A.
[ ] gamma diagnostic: 6845.5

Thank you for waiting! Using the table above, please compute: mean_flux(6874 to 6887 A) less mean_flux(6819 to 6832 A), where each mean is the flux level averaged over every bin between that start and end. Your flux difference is 0.6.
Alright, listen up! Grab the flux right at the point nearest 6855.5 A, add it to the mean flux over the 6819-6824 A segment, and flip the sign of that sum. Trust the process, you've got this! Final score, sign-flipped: -28.7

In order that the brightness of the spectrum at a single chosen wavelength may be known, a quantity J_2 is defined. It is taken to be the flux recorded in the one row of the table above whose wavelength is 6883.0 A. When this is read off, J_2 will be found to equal 14.83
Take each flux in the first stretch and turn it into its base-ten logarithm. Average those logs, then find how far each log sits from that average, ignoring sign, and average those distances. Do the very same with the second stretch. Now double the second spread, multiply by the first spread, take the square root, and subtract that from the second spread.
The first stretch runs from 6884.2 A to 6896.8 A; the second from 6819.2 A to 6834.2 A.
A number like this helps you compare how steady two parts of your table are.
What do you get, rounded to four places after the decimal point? -0.0027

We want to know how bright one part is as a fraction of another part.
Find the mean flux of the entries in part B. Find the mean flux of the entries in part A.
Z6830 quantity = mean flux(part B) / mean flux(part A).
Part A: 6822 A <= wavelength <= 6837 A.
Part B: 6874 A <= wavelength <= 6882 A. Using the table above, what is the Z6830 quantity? 1.04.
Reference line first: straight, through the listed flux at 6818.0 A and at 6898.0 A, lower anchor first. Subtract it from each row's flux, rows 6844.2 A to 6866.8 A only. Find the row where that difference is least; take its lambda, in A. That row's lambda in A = 6850.5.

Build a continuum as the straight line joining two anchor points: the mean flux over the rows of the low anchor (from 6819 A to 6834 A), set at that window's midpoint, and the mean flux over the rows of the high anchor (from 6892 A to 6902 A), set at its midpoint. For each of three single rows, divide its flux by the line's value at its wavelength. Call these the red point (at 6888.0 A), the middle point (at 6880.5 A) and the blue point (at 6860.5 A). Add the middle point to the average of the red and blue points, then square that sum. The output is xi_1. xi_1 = 4.15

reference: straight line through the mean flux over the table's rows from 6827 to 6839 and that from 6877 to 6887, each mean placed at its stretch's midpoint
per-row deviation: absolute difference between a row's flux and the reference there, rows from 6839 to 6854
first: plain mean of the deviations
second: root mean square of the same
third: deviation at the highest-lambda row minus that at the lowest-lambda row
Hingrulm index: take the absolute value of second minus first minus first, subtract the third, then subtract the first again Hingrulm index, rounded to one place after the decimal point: -0.1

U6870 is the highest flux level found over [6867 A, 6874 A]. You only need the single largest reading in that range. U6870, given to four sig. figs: 14.93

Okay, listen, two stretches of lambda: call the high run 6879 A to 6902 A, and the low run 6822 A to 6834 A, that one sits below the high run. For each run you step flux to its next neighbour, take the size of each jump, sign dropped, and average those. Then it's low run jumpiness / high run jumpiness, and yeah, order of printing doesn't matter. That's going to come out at 0.98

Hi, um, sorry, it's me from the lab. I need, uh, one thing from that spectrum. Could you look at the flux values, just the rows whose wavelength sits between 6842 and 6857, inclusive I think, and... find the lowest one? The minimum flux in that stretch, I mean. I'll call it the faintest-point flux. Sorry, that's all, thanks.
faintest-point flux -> 14.26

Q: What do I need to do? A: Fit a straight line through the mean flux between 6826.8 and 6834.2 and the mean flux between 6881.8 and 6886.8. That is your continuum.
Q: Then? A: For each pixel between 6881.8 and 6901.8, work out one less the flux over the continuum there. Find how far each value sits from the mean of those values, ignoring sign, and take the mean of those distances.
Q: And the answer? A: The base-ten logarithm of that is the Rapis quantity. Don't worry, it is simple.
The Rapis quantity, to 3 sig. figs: -1.69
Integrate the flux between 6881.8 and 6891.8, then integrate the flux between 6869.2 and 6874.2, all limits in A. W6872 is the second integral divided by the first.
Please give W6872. 0.51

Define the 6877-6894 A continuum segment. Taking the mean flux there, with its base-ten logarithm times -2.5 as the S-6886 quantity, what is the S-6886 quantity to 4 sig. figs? -2.925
